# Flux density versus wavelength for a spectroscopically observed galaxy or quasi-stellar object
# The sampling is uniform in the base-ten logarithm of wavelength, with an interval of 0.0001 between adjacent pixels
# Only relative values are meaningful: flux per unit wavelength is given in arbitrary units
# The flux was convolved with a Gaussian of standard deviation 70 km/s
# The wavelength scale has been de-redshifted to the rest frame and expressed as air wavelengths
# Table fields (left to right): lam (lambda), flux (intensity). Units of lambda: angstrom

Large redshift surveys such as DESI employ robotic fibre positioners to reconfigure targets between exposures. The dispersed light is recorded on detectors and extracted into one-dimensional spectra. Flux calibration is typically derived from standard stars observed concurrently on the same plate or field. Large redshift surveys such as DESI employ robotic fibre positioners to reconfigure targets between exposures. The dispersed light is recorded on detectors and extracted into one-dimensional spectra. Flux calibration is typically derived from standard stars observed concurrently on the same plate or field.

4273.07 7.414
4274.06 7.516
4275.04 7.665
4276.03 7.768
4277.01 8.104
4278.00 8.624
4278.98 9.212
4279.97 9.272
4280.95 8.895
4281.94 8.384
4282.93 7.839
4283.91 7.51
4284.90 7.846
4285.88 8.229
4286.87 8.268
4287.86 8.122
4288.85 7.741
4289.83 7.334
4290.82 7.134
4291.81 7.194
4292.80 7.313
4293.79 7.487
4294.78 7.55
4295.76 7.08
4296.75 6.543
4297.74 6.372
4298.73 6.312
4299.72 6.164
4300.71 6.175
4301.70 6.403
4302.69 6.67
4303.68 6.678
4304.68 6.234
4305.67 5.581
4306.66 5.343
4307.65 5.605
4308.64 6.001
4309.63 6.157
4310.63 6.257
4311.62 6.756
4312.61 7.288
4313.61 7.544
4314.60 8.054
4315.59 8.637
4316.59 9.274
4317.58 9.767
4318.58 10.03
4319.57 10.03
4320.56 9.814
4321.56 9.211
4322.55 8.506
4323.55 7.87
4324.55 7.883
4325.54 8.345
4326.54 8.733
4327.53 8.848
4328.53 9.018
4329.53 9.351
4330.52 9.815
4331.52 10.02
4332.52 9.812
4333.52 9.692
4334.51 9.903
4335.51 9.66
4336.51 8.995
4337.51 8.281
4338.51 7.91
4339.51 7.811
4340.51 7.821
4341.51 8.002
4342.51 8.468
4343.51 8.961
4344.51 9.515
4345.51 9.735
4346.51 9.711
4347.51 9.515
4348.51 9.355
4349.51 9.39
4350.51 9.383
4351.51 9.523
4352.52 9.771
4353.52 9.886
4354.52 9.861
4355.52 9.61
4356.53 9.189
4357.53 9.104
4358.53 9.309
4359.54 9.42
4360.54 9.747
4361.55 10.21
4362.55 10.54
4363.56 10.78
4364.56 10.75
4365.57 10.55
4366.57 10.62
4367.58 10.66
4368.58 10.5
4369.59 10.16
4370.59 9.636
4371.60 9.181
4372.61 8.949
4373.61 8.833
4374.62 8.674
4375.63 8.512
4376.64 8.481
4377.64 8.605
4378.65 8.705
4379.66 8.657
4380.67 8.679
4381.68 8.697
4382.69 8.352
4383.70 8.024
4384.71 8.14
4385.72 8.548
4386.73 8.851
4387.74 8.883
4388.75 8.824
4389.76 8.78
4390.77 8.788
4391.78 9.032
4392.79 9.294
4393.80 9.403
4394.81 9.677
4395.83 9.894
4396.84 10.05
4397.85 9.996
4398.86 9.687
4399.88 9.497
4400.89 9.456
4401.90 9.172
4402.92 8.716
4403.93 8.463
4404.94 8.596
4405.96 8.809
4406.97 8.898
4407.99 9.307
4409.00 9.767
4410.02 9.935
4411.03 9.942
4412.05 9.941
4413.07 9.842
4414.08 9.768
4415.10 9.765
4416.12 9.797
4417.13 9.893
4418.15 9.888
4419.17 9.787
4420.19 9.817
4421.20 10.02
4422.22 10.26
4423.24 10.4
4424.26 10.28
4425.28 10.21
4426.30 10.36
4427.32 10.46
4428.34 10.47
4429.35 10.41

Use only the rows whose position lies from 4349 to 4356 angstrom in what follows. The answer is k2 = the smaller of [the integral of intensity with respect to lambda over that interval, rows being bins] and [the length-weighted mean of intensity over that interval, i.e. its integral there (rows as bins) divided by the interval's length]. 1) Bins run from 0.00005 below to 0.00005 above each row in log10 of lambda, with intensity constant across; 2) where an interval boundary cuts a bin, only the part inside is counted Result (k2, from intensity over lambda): 9.6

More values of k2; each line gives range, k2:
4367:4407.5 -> 9.1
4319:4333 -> 9.1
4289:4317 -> 6.8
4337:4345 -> 8.3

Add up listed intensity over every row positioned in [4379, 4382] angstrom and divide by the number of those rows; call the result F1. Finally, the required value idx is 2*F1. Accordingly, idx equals 17.4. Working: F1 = 8.7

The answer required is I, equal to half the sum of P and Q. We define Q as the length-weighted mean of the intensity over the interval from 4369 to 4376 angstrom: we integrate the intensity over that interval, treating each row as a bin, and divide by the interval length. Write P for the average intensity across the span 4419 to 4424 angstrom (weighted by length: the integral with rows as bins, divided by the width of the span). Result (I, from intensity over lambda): 9.6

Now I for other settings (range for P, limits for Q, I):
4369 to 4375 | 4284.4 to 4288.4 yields 8.7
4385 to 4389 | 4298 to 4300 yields 7.5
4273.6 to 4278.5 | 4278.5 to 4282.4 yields 8.4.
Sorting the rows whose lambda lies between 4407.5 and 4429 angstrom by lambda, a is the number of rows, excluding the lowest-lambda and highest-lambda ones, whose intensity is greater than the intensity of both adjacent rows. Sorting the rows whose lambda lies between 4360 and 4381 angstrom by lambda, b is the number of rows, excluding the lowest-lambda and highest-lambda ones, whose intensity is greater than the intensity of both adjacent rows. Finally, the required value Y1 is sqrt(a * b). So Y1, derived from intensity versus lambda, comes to 3.00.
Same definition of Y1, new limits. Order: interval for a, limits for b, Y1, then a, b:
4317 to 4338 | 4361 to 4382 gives 2.45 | 2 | 3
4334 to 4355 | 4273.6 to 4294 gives 2.45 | 3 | 2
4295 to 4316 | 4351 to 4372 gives 1.73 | 1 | 3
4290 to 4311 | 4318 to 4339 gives 2.00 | 2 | 2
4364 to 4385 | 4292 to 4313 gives 2.45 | 3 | 2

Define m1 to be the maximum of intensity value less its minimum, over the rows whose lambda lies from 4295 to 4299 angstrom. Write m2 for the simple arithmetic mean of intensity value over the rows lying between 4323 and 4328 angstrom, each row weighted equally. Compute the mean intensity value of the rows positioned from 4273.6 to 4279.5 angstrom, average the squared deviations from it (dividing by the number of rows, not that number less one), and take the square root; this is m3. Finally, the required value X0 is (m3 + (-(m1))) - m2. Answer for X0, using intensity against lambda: -8.5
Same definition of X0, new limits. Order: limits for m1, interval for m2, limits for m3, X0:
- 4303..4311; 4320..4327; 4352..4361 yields -9.7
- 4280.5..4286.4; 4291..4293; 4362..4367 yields -8.5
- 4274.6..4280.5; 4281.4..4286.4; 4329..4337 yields -9.3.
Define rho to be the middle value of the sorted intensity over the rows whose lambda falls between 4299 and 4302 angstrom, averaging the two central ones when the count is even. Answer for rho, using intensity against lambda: 6.2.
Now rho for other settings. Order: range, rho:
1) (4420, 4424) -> 10.1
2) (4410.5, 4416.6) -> 9.8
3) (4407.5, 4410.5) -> 9.8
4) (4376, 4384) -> 8.6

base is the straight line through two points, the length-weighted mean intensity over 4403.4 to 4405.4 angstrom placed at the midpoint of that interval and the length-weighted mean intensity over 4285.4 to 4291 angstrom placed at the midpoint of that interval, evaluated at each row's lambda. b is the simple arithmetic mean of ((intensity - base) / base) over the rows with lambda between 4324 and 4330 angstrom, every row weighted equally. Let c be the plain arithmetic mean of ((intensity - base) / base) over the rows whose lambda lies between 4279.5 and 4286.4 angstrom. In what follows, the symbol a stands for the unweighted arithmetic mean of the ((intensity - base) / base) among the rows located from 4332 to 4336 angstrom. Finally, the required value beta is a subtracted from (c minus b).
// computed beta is -0.22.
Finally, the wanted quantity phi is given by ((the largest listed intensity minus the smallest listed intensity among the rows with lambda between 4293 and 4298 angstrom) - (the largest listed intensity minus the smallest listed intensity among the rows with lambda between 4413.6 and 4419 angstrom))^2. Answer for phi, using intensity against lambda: 1.10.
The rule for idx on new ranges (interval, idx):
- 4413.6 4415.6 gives 19.5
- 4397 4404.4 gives 18.6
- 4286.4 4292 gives 15.3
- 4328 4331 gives 18.8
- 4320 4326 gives 17.2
